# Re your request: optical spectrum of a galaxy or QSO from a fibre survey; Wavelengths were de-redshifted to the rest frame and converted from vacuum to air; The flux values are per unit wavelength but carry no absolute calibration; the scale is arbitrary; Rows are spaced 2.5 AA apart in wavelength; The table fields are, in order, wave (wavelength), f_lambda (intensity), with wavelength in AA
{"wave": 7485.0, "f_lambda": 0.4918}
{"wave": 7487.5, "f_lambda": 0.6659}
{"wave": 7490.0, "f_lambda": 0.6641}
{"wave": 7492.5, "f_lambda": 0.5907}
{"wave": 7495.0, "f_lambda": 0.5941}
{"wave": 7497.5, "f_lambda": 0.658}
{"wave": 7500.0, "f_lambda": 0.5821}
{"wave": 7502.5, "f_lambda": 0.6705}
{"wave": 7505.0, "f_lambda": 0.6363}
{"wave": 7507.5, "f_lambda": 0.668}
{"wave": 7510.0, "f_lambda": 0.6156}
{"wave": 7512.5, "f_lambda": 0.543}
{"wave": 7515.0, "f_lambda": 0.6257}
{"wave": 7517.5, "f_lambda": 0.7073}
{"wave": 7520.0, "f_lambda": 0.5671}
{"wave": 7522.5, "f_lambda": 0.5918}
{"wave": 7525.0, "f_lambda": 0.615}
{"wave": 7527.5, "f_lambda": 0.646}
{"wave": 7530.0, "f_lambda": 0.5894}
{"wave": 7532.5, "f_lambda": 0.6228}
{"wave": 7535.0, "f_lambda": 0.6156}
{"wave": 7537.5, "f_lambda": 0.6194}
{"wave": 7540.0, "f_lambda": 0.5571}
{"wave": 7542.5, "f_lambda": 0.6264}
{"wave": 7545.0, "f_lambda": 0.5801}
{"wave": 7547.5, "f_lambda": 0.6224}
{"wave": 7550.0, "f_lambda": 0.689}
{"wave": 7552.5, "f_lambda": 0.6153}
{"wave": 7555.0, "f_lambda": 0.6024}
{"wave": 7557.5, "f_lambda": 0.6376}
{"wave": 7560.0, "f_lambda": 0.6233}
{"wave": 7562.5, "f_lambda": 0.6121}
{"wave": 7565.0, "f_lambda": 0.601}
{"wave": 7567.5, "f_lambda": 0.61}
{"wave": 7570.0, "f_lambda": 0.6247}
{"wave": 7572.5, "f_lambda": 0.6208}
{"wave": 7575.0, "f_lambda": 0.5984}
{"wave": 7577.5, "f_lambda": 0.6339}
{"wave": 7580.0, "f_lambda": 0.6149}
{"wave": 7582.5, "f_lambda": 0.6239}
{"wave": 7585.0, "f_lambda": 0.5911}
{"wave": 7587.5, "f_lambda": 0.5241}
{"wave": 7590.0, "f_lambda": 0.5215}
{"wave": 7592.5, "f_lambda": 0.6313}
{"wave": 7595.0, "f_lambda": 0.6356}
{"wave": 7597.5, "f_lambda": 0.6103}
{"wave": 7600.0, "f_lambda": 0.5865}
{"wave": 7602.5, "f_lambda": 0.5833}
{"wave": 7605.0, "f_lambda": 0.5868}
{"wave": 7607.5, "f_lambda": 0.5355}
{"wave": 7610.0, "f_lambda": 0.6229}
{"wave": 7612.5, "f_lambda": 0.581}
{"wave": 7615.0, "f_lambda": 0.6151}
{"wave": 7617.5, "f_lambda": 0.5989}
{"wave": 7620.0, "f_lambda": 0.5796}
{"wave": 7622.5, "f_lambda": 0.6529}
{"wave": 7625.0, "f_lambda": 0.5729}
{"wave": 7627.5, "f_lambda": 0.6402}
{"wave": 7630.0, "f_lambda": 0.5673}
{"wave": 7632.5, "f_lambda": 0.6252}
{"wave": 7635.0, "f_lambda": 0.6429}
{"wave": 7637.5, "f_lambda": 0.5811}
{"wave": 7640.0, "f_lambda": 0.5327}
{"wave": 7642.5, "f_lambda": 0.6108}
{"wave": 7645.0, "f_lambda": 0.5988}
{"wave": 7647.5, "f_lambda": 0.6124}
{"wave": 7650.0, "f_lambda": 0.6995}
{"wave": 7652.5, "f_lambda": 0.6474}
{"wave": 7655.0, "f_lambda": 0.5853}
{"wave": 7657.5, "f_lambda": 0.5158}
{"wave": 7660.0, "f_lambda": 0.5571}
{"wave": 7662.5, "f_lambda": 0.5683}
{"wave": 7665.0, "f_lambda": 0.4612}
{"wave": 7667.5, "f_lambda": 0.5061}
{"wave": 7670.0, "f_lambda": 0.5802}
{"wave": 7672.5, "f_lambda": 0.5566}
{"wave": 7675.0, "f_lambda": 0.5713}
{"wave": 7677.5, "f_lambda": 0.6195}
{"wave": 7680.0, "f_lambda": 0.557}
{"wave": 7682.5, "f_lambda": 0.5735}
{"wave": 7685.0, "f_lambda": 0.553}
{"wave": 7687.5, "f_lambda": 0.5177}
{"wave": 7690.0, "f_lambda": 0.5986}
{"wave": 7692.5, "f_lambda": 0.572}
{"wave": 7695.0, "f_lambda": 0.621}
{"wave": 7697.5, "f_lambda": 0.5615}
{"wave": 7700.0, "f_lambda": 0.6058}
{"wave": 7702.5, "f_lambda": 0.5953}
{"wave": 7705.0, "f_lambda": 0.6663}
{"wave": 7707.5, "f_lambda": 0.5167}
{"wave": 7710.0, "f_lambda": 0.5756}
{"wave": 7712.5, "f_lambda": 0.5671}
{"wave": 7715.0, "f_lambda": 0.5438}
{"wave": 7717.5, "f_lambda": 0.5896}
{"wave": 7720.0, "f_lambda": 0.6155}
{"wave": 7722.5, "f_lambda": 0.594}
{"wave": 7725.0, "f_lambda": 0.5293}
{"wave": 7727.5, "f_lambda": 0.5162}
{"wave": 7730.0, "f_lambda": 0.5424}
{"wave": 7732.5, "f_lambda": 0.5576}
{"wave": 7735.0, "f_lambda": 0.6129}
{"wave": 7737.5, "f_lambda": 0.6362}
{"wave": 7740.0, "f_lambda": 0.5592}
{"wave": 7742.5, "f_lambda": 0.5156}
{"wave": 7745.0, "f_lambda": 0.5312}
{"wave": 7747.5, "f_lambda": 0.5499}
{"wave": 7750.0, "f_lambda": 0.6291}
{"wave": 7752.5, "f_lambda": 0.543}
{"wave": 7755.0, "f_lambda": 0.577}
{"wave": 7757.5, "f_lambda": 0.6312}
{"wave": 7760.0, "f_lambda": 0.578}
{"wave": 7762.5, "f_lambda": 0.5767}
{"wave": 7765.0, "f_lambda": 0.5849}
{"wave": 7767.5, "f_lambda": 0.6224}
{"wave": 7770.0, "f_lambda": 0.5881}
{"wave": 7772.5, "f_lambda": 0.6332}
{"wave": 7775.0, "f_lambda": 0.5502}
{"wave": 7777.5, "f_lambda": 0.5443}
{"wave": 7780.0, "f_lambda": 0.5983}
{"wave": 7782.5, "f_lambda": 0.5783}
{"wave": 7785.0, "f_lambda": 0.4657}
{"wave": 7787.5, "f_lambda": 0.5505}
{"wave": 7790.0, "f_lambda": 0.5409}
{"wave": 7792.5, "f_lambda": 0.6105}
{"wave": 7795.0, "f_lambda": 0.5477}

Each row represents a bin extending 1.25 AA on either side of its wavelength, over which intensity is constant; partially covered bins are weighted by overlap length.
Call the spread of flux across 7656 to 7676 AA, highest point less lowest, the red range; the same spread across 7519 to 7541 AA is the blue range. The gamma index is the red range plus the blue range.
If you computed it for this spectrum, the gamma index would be 0.21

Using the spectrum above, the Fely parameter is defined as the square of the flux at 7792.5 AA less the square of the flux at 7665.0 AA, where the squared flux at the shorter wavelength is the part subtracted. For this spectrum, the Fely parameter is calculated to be 0.16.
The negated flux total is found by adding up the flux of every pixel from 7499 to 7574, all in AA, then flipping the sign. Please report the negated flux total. -18.5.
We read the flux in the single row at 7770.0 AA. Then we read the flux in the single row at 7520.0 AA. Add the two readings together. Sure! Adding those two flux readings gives 1.16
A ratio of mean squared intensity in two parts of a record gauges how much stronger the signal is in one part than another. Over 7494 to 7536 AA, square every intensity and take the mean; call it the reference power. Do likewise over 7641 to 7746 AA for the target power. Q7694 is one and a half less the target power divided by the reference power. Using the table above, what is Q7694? 0.642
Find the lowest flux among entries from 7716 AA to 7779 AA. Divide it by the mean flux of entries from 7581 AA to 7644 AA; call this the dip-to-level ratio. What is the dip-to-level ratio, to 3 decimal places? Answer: 0.868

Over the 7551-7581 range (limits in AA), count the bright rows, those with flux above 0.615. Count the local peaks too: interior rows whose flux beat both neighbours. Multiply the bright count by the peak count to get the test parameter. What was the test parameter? 18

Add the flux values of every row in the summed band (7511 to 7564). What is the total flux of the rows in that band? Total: 12.9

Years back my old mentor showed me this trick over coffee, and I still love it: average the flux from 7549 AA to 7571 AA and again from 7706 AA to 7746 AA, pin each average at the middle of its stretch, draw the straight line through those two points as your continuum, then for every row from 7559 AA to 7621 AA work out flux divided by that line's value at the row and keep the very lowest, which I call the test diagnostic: 0.85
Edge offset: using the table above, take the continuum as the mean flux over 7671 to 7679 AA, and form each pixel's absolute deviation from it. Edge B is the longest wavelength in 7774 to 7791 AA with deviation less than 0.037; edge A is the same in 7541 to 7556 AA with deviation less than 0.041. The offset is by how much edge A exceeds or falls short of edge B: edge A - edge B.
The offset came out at -232.5 AA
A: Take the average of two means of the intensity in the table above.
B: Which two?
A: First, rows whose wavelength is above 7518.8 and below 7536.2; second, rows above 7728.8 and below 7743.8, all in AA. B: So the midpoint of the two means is 0.589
